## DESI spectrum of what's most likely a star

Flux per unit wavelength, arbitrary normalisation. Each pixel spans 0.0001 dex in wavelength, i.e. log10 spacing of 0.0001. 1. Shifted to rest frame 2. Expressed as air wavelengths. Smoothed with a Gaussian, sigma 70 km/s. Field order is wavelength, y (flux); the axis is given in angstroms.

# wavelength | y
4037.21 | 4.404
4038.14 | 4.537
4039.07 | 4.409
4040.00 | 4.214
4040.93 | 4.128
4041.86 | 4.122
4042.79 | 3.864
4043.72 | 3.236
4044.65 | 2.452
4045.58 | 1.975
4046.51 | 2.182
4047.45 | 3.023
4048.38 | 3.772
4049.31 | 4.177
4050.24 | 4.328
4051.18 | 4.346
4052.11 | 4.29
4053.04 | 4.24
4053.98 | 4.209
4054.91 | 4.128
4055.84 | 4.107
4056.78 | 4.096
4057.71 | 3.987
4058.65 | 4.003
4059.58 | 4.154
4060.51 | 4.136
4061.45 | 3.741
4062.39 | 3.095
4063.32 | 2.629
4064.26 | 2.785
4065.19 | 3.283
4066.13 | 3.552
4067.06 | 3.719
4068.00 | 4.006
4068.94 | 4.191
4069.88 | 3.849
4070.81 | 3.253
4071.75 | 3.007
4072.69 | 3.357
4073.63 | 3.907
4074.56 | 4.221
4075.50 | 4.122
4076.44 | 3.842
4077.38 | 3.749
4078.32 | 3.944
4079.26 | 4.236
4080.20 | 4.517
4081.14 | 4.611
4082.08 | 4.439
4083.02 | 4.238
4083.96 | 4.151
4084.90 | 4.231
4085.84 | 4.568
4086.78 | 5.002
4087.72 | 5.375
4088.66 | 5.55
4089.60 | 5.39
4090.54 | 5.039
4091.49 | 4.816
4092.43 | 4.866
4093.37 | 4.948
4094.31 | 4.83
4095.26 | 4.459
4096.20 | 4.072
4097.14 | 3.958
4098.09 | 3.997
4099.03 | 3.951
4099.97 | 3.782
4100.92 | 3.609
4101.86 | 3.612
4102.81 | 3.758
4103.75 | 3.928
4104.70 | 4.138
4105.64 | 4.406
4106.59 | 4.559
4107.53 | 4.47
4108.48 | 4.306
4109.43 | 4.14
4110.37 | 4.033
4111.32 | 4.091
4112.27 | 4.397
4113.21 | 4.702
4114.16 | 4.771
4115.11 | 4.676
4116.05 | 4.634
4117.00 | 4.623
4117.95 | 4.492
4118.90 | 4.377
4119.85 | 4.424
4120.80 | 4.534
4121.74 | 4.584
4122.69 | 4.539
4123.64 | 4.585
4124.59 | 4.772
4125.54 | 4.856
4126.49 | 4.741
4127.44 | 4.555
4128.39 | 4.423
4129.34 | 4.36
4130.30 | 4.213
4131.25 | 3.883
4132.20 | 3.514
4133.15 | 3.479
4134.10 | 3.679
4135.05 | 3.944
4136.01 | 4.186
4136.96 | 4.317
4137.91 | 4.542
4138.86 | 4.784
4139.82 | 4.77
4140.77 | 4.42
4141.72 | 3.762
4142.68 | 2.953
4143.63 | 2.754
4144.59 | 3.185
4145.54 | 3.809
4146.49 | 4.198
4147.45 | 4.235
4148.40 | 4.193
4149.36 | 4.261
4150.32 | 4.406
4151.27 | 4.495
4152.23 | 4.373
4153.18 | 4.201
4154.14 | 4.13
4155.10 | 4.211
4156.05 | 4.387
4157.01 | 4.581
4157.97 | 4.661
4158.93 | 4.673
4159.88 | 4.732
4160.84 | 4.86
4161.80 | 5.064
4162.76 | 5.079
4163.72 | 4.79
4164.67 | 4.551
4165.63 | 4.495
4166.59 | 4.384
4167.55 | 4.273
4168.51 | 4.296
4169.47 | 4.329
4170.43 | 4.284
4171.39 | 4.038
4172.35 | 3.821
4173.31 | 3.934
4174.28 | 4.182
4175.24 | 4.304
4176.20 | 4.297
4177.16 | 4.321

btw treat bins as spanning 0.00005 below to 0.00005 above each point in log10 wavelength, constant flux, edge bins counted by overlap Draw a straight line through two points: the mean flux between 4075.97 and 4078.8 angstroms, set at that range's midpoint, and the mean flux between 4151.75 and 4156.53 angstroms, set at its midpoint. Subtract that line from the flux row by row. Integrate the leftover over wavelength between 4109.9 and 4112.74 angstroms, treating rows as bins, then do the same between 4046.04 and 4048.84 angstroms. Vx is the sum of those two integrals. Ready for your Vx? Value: -1.5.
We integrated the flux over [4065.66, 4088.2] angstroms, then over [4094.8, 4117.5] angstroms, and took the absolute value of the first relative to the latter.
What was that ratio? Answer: 0.964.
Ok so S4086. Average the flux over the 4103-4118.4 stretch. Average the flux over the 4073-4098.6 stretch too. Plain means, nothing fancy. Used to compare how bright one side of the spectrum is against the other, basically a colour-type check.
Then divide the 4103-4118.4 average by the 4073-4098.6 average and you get 1.0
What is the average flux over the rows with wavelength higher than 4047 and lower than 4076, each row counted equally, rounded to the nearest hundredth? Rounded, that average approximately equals 3.80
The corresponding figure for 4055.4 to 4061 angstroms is 4.08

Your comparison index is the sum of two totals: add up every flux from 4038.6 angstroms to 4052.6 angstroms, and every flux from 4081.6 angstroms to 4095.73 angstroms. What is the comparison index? 126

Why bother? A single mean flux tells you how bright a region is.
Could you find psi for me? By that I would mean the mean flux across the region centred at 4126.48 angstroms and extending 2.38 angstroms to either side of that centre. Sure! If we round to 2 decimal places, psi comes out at 4.67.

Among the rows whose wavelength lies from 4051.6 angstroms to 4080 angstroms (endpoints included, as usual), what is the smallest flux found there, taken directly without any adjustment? 2.629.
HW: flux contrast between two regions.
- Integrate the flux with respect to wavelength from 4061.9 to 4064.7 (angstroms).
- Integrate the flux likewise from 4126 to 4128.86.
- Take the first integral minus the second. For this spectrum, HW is -5.1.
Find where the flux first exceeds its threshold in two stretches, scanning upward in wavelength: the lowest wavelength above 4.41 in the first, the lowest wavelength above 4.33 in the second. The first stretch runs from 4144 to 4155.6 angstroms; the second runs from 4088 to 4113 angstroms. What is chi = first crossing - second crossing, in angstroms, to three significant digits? 62.6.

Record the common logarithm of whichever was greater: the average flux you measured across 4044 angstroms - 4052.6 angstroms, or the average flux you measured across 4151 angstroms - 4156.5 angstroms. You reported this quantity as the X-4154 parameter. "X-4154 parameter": 0.633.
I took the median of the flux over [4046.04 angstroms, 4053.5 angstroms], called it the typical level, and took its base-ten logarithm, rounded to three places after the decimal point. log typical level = 0.624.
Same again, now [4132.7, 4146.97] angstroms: 0.596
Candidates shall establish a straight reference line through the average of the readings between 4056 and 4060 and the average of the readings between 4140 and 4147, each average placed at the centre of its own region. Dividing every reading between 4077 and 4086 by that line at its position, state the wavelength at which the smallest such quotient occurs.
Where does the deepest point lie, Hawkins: 4077.38 angstroms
